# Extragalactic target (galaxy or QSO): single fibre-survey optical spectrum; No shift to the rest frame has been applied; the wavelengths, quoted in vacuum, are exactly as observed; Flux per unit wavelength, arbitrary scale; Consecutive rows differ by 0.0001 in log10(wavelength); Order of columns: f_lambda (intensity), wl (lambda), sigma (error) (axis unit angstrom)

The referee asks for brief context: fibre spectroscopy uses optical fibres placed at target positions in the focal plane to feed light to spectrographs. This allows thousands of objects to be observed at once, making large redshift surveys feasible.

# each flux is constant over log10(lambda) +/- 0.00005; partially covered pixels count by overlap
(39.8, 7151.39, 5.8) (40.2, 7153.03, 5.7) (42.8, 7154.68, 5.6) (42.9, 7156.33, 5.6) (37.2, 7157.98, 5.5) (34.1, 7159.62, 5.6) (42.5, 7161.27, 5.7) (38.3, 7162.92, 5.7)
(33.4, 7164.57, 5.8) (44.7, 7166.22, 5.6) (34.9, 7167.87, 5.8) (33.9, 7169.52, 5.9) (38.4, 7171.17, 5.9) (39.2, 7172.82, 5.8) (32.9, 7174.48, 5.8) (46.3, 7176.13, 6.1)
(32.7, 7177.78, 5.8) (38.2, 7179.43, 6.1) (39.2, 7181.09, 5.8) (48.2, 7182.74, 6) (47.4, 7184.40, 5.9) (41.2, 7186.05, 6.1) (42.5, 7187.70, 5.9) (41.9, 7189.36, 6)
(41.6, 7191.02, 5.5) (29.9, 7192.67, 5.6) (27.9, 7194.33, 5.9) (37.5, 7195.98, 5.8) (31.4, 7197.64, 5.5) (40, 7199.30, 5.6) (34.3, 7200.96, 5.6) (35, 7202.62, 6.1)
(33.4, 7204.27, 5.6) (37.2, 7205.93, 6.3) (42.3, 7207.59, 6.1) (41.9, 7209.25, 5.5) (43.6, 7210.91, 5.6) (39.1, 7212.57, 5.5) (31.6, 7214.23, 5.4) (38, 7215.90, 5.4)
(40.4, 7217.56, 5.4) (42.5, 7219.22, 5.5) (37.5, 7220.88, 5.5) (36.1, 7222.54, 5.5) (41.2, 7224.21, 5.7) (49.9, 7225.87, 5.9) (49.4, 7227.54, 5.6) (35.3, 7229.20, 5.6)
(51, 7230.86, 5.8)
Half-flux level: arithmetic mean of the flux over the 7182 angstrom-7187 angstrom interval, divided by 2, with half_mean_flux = 22.8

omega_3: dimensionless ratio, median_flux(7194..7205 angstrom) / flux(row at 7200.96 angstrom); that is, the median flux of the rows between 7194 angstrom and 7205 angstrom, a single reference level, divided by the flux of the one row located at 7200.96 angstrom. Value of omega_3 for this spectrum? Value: 1.00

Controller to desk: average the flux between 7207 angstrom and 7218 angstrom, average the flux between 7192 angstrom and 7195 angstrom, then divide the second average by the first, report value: 0.73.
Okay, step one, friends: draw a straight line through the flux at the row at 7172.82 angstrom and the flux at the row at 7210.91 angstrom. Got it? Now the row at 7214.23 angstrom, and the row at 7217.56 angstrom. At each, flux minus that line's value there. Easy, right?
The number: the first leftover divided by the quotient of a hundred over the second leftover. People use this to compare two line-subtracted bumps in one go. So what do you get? 0.49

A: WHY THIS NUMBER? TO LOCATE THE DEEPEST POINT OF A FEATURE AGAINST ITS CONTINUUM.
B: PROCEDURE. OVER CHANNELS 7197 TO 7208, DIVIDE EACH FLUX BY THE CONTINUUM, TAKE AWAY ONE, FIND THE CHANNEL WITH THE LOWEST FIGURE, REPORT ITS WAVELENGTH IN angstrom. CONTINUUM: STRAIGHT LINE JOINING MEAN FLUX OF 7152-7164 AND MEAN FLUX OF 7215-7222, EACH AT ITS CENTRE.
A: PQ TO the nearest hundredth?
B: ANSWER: 7197.64 angstrom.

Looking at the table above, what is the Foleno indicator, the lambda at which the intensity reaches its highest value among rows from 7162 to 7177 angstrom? 7176.13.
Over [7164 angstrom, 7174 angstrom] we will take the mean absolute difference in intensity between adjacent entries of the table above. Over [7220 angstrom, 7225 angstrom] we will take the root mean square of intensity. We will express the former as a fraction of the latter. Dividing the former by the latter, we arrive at 0.143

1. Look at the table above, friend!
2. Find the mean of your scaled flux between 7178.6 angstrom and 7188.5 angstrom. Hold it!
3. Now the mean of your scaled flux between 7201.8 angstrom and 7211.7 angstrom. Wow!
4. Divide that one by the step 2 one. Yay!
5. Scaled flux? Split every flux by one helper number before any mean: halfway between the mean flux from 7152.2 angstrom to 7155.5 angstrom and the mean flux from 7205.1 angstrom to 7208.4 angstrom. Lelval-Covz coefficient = 0.91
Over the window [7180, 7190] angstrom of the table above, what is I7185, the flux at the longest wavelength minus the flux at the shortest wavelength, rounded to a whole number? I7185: 3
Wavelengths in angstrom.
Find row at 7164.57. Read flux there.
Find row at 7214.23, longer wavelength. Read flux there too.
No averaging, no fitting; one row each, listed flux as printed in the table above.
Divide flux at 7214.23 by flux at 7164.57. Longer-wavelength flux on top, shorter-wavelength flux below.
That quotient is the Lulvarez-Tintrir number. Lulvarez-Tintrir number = 0.9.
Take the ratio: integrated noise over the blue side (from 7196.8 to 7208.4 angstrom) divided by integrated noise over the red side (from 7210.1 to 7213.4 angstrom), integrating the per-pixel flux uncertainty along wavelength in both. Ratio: 3.7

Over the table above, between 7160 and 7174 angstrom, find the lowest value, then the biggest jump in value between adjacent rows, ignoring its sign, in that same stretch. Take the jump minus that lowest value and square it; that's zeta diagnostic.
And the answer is 488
